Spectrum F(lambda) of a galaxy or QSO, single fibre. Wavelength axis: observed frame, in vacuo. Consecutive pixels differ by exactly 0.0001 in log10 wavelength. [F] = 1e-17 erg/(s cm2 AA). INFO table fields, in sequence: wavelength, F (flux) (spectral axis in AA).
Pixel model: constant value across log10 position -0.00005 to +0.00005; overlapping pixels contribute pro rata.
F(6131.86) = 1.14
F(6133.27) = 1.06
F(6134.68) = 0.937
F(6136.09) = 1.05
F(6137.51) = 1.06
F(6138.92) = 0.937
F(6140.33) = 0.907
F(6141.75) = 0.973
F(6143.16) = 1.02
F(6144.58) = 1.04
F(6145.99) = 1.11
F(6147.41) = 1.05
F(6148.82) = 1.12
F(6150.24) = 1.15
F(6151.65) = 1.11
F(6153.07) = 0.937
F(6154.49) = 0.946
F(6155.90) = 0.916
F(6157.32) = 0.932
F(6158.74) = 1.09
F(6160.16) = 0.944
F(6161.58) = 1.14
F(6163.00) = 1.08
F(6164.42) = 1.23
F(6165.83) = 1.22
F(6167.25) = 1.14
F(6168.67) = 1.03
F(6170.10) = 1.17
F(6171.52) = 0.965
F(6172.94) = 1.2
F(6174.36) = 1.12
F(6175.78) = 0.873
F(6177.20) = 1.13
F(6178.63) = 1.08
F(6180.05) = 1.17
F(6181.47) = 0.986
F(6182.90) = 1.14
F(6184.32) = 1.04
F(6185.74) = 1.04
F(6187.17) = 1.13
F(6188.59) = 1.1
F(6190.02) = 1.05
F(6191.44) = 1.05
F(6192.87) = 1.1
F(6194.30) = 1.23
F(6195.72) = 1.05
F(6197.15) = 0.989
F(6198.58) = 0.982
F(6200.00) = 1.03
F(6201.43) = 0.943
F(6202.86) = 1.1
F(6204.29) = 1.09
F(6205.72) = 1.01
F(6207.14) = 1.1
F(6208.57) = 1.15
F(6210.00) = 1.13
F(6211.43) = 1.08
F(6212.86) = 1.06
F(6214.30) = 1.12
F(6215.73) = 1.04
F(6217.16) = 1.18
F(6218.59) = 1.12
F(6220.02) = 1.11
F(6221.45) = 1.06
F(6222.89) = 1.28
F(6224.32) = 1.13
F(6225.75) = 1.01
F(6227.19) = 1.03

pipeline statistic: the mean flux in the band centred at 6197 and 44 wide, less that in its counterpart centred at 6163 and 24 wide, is 0.005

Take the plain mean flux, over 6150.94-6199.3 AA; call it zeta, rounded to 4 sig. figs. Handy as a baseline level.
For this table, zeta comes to 1.068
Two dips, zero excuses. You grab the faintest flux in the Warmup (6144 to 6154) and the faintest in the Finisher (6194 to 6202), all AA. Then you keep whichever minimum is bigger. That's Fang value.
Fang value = 0.94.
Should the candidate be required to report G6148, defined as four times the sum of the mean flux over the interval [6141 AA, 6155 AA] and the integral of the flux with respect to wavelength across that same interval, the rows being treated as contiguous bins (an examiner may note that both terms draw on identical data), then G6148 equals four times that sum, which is 63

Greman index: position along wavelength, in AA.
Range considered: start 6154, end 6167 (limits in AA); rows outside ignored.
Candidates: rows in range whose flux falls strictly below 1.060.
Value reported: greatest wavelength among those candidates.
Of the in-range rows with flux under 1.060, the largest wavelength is 6160.16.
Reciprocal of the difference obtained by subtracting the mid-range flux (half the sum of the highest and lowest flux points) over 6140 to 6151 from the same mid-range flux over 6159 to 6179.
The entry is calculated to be 43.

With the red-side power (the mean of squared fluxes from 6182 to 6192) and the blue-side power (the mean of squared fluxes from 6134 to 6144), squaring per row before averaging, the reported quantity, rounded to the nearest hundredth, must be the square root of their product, 1.06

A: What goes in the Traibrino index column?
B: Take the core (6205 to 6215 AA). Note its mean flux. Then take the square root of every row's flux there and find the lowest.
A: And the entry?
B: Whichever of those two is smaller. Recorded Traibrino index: 1.00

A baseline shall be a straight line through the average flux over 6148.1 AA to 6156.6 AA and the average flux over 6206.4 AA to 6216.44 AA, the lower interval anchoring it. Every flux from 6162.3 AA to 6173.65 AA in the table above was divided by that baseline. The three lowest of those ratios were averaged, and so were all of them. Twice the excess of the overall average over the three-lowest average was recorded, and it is 0.199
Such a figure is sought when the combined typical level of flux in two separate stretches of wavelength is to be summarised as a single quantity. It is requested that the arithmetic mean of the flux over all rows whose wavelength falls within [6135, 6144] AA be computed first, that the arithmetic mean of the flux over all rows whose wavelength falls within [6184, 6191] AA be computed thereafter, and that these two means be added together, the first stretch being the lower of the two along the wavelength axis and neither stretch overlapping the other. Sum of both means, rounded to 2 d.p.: 2.06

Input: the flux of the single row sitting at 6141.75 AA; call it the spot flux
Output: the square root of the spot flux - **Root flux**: 0.99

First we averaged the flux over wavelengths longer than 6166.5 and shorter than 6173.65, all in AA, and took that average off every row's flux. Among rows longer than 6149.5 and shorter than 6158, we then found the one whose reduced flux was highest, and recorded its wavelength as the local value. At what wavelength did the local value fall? 6150.24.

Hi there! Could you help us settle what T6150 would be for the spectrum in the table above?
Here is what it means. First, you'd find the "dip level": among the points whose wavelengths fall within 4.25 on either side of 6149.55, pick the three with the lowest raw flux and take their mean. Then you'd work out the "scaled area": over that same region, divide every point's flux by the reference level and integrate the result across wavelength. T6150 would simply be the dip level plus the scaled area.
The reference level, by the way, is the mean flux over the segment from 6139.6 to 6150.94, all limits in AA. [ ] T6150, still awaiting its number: 9.8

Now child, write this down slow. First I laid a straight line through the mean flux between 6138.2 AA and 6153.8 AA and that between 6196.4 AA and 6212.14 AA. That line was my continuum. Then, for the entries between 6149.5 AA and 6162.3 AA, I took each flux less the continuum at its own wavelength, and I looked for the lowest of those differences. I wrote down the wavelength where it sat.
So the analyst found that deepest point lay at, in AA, 6155.90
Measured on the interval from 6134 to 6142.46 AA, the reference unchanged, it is 6140.33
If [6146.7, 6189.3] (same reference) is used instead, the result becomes 6175.78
